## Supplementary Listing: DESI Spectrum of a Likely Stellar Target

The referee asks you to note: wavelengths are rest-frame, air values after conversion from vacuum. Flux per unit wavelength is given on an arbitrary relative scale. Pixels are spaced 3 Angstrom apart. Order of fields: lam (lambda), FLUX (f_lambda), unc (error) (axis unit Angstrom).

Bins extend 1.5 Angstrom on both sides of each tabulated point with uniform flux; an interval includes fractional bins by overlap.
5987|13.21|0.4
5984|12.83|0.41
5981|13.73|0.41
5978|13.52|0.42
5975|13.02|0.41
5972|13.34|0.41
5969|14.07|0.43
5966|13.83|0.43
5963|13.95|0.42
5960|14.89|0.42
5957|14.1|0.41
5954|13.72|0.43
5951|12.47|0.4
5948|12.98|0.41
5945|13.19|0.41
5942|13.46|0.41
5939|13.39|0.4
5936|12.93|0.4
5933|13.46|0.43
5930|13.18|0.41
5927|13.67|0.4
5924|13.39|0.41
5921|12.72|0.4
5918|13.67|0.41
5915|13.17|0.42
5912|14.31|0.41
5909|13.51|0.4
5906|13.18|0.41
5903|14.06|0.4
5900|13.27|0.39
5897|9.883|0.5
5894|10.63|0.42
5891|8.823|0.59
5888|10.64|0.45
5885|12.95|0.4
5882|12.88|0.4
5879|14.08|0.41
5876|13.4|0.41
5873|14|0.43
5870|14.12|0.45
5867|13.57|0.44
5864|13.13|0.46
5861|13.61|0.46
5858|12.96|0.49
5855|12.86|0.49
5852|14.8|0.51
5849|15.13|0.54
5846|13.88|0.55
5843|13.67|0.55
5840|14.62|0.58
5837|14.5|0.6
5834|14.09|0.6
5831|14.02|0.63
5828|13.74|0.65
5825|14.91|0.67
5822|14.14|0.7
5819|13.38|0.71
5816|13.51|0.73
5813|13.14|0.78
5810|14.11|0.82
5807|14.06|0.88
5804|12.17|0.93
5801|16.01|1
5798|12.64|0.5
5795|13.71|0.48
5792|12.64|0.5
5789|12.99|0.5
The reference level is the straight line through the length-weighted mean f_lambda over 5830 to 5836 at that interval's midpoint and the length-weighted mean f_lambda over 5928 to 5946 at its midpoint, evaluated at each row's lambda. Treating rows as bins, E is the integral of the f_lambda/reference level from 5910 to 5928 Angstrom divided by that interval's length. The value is 1.00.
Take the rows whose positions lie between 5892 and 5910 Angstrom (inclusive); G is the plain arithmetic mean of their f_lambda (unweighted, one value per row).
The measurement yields 12.4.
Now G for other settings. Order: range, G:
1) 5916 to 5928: 13.4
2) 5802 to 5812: 13.4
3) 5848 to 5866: 13.7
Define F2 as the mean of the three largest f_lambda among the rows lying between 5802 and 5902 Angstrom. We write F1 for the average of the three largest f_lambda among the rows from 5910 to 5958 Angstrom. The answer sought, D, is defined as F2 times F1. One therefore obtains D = 210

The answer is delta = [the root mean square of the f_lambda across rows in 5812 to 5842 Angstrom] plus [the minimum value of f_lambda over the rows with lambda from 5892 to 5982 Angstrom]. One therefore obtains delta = 23.9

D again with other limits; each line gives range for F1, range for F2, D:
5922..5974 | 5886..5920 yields 201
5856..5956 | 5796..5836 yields 213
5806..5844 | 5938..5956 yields 198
